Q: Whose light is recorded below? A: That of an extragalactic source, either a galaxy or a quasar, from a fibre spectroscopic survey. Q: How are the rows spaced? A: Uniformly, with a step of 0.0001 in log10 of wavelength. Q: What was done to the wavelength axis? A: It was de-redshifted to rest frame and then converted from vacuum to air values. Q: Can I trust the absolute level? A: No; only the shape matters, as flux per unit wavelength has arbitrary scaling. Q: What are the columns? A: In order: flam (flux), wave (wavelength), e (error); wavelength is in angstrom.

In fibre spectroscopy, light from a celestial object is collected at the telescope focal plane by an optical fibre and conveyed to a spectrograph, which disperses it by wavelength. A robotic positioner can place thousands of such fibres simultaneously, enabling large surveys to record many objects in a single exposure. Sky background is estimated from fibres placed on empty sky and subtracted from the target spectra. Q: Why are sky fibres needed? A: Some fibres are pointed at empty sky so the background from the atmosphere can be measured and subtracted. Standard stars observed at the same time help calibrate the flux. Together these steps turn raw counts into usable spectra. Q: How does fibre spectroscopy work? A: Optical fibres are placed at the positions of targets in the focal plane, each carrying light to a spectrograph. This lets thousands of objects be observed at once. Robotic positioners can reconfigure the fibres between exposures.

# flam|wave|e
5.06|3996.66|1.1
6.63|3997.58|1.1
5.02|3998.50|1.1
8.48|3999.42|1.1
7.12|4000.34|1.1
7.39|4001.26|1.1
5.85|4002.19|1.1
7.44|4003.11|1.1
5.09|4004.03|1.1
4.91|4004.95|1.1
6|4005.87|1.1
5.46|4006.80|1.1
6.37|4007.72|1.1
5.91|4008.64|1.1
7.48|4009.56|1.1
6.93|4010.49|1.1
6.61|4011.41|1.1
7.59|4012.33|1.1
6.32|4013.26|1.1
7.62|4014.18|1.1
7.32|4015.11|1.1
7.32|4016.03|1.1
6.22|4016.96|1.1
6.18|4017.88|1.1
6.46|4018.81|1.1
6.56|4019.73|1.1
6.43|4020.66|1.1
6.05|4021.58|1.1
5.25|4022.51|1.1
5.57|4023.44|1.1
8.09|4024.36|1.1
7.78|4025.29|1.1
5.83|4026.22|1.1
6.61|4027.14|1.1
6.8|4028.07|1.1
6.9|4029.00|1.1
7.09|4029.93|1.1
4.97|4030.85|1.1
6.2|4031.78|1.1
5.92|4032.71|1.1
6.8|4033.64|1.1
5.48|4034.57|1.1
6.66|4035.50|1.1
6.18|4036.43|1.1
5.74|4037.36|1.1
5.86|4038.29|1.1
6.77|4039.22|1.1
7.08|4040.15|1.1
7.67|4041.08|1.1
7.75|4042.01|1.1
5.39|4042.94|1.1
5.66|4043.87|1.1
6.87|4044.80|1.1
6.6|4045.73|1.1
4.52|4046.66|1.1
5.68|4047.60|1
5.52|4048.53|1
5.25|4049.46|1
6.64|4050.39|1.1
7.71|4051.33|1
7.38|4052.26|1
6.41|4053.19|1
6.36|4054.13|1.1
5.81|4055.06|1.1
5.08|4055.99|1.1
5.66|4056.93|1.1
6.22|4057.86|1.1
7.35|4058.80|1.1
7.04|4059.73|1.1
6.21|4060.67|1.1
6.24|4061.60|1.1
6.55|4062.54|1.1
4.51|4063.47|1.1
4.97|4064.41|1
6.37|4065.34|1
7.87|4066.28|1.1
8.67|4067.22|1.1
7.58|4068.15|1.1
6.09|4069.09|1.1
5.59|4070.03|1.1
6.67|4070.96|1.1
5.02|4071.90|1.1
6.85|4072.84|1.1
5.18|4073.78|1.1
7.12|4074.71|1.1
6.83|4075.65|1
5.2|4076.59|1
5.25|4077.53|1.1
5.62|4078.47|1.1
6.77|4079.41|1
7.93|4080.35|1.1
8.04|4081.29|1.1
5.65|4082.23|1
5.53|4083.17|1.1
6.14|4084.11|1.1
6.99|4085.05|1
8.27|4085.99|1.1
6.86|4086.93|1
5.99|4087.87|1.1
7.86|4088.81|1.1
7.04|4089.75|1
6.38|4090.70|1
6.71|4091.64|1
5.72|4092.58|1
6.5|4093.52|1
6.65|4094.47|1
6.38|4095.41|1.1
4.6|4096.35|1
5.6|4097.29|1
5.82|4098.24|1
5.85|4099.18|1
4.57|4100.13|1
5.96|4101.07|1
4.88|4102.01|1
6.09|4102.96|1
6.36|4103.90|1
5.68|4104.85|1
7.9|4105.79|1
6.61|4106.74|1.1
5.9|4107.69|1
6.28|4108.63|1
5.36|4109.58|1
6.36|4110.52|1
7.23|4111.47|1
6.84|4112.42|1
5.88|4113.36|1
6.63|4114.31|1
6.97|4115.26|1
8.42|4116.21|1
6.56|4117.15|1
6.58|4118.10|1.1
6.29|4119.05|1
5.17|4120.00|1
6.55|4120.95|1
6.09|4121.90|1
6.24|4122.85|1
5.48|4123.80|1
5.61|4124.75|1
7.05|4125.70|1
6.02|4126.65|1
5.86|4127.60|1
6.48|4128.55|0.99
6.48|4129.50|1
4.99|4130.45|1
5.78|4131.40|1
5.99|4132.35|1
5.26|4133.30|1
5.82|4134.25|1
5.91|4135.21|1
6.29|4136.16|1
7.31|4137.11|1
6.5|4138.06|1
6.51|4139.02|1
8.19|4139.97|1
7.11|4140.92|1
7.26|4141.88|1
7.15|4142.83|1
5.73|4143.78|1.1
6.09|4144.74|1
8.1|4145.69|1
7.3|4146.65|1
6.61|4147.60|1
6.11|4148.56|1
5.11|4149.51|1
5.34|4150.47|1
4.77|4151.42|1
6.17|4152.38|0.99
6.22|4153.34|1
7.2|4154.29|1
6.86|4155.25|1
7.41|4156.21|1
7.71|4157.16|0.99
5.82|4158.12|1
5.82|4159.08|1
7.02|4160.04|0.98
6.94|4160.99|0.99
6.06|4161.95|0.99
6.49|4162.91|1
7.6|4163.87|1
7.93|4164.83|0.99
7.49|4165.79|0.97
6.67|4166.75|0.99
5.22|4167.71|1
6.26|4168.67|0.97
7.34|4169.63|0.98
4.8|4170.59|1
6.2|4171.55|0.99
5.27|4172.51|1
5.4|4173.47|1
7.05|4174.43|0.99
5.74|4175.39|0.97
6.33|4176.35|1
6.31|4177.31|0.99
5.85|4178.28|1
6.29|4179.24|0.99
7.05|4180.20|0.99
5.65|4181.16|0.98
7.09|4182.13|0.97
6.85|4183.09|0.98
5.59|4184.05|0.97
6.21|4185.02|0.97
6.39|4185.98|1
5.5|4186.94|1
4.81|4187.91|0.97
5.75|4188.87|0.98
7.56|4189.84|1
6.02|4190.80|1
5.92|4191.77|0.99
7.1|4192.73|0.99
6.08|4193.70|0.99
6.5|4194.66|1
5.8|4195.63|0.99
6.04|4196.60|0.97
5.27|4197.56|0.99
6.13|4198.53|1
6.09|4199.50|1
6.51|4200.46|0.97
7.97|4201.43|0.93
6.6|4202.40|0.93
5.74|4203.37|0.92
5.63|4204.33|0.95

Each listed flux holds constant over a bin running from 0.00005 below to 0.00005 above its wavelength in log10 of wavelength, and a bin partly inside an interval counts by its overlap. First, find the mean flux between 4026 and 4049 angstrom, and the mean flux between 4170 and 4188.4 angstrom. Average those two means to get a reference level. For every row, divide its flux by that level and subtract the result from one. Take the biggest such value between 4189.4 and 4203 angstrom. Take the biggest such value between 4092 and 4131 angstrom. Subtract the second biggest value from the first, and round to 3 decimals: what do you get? -0.114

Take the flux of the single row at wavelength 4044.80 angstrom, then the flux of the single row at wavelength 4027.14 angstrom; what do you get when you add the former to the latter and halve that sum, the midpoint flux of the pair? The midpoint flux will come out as 6.7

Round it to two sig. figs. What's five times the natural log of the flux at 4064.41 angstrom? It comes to 8.0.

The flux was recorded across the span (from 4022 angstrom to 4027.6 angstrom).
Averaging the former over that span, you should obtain 6.52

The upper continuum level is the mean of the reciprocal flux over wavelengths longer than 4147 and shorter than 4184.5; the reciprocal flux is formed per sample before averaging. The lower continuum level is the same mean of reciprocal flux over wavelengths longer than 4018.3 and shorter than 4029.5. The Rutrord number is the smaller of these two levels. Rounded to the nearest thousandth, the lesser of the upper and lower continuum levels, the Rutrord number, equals 0.155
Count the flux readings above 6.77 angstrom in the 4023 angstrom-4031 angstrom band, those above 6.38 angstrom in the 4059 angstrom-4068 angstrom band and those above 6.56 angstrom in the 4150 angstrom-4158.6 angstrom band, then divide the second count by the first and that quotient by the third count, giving 0.20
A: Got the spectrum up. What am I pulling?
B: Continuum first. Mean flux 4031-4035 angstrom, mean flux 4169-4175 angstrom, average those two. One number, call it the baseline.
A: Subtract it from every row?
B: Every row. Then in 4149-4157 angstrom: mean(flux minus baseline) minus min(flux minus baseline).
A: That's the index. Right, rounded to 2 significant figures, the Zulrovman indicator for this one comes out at 1.4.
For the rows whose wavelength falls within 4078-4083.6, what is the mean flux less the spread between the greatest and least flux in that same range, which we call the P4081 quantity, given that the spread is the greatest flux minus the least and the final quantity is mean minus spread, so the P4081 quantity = 4.08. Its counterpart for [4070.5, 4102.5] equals 2.55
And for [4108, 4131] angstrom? 2.88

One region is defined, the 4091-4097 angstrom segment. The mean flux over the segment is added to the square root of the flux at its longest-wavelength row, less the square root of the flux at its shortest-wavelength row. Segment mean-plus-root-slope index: 5.65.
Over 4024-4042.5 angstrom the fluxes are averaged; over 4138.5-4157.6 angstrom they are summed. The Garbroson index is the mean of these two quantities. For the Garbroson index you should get 70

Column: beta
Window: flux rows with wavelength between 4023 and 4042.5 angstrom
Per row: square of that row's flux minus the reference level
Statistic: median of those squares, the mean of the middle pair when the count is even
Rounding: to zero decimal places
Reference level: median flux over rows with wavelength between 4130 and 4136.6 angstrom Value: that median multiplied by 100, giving 72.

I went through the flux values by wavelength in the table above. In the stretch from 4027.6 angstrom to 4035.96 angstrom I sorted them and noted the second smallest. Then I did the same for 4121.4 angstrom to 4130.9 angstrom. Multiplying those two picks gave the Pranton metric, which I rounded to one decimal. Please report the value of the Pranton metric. 30.0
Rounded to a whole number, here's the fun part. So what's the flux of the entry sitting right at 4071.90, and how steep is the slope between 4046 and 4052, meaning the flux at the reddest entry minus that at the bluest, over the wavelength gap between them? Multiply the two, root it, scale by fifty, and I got 93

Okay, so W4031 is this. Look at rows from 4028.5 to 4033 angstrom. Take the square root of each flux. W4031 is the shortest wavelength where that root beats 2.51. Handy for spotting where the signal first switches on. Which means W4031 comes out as 4029.00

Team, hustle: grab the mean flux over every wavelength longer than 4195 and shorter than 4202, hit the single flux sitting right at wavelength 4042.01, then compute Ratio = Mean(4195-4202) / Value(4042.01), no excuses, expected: 0.81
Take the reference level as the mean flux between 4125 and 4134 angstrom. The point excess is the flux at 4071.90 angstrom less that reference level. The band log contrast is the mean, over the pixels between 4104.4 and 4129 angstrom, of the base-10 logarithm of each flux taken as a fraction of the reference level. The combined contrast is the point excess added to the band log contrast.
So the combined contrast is -0.94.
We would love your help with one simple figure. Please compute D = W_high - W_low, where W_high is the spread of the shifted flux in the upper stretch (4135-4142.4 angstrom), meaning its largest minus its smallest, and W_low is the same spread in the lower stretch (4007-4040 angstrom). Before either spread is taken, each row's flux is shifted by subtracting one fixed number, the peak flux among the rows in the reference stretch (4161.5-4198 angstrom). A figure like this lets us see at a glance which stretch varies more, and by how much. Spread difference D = -0.84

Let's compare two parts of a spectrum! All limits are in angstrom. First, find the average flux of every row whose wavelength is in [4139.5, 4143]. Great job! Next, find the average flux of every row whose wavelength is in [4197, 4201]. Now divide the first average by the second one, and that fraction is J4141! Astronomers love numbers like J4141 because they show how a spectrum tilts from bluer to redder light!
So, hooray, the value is 1.24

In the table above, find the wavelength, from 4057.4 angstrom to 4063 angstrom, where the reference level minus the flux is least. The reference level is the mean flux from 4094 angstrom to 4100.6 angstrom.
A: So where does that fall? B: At 4058.80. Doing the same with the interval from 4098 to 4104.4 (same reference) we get 4103.90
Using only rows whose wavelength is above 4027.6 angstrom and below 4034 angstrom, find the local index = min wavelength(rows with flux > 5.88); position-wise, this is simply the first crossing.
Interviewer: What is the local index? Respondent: 4028.07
